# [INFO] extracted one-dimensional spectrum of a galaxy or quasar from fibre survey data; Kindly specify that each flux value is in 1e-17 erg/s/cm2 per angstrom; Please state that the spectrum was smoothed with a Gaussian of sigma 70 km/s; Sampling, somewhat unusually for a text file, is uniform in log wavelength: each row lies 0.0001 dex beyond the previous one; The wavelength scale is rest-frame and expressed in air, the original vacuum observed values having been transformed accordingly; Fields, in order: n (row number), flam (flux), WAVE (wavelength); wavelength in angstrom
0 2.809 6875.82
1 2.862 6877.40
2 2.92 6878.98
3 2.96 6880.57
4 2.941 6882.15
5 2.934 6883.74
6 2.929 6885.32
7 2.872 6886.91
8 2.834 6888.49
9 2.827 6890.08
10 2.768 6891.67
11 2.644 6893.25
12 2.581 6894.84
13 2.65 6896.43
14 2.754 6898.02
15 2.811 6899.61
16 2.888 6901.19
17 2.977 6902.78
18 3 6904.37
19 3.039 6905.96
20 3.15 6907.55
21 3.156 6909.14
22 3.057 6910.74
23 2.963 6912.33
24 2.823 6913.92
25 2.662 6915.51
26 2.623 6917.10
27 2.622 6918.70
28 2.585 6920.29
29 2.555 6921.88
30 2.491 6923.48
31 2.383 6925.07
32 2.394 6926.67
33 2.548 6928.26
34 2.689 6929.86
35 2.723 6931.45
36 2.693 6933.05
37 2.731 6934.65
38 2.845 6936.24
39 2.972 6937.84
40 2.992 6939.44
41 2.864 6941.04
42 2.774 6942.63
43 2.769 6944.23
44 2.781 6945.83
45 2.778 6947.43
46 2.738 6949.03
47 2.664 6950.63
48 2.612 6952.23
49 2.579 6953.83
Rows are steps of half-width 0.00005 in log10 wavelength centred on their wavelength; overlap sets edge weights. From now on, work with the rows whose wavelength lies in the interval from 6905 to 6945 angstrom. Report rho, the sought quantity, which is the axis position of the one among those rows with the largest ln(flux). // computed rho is 6909.14 angstrom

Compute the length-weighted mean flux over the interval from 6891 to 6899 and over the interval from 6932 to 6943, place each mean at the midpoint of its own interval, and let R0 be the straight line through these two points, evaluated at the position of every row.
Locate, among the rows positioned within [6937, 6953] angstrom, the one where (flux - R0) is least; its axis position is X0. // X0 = 6952.23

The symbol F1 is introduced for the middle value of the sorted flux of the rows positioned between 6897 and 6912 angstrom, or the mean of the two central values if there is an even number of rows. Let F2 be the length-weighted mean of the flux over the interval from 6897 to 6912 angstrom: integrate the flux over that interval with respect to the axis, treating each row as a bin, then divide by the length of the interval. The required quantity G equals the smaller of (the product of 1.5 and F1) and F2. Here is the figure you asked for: 2.98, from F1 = 3.00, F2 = 2.98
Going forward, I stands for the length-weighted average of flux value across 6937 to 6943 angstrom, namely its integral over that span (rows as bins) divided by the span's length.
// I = 2.91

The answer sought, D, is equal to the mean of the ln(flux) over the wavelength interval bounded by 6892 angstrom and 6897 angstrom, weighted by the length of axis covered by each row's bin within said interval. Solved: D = 0.97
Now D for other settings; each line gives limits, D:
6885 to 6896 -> 1.02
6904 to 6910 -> 1.13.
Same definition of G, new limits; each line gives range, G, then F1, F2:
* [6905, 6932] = 2.73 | 2.66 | 2.73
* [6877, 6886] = 2.93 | 2.93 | 2.93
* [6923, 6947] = 2.71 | 2.73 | 2.71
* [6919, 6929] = 2.50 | 2.52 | 2.50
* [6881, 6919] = 2.86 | 2.85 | 2.86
